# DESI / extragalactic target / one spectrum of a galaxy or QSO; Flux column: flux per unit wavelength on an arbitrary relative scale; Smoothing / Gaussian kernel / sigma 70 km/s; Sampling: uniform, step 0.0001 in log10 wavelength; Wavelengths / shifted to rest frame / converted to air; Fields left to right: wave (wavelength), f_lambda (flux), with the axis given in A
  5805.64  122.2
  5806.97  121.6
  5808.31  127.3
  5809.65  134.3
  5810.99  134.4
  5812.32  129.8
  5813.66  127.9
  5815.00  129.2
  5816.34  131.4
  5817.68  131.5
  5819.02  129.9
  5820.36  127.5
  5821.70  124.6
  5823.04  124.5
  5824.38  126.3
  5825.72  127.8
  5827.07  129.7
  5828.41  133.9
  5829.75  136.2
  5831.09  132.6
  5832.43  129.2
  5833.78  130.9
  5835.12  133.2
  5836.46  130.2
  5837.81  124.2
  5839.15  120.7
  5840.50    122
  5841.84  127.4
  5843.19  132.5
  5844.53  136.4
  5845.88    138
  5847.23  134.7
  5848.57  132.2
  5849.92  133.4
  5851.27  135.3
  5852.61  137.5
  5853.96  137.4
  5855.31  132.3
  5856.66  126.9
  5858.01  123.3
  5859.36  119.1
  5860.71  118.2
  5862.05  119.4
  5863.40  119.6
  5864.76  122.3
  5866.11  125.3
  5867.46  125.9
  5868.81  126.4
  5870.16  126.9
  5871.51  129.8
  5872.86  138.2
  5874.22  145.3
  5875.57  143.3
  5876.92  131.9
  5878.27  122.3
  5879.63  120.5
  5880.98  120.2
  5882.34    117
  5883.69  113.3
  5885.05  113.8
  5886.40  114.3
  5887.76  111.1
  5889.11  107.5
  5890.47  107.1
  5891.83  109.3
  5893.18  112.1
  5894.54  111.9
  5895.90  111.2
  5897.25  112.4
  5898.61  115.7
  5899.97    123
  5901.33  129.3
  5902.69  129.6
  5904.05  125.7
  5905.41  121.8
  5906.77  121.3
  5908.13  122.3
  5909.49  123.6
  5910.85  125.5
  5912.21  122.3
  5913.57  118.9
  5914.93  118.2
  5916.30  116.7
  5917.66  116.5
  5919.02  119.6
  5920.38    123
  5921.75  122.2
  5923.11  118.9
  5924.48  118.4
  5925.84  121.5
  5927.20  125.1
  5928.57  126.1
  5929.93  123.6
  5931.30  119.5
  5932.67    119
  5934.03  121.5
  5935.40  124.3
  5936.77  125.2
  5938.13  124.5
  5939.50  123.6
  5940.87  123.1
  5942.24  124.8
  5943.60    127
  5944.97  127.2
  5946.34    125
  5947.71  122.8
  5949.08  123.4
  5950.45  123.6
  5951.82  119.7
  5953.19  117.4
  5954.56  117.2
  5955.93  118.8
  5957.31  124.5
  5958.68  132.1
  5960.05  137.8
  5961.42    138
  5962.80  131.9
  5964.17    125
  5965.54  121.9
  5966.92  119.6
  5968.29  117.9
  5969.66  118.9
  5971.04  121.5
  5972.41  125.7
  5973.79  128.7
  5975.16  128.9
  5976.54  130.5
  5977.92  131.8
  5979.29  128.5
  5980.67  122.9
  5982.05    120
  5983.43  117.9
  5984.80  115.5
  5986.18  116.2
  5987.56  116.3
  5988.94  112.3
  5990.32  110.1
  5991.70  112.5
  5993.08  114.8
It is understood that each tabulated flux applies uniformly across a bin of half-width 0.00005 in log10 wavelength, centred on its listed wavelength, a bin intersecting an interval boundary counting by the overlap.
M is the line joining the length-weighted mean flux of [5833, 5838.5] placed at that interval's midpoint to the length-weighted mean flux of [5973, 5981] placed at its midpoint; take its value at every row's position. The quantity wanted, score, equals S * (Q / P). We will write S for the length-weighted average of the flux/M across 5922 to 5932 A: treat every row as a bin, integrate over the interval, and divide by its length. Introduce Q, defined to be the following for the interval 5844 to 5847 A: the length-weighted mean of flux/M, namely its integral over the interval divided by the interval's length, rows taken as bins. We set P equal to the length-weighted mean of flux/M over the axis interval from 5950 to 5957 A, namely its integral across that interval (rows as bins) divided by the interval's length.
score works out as 1.07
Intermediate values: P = 0.926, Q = 1.05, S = 0.94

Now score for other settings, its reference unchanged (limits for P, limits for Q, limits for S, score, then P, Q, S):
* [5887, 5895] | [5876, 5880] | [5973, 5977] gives 1.15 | 0.850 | 0.98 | 1.00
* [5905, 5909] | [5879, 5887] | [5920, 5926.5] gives 0.89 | 0.944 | 0.90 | 0.93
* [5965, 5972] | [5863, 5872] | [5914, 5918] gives 0.94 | 0.933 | 0.97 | 0.91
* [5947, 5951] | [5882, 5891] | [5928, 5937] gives 0.86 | 0.956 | 0.87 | 0.95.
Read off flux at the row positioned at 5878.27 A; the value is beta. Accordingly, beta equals 122.3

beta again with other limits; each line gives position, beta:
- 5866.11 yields 125.3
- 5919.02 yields 119.6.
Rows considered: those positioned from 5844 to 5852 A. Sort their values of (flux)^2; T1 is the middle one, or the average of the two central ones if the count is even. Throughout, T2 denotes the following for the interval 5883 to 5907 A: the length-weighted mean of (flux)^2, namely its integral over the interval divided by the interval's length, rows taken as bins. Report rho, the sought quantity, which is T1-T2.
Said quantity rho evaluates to 4710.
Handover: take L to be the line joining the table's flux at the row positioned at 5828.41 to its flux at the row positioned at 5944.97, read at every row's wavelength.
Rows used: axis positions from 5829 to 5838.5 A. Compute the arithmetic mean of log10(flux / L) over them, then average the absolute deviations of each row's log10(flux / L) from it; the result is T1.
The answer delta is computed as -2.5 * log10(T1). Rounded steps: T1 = 0.008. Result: 5.18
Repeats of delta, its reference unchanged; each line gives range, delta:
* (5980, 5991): 4.97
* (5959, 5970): 4.06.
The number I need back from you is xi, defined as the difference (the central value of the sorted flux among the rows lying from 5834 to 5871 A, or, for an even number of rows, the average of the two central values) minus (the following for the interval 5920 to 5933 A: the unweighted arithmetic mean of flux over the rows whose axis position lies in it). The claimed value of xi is 5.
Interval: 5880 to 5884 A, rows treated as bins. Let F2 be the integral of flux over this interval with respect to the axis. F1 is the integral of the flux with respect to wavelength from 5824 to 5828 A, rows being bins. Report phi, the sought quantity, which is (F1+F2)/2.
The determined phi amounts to 492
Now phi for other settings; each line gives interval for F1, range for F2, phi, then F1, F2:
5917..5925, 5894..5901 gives 884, 958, 809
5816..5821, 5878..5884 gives 681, 650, 712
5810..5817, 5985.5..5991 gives 770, 915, 625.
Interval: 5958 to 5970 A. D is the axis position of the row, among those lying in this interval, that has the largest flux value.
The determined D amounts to 5961.42 A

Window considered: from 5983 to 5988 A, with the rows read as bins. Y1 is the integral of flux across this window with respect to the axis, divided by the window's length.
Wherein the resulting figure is 117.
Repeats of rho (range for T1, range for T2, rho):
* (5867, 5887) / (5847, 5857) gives -2091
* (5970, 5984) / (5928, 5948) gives 817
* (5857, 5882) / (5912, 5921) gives 1248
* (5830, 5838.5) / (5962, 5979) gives 1304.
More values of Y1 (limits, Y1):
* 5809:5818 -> 131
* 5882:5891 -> 112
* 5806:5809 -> 124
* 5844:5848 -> 136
